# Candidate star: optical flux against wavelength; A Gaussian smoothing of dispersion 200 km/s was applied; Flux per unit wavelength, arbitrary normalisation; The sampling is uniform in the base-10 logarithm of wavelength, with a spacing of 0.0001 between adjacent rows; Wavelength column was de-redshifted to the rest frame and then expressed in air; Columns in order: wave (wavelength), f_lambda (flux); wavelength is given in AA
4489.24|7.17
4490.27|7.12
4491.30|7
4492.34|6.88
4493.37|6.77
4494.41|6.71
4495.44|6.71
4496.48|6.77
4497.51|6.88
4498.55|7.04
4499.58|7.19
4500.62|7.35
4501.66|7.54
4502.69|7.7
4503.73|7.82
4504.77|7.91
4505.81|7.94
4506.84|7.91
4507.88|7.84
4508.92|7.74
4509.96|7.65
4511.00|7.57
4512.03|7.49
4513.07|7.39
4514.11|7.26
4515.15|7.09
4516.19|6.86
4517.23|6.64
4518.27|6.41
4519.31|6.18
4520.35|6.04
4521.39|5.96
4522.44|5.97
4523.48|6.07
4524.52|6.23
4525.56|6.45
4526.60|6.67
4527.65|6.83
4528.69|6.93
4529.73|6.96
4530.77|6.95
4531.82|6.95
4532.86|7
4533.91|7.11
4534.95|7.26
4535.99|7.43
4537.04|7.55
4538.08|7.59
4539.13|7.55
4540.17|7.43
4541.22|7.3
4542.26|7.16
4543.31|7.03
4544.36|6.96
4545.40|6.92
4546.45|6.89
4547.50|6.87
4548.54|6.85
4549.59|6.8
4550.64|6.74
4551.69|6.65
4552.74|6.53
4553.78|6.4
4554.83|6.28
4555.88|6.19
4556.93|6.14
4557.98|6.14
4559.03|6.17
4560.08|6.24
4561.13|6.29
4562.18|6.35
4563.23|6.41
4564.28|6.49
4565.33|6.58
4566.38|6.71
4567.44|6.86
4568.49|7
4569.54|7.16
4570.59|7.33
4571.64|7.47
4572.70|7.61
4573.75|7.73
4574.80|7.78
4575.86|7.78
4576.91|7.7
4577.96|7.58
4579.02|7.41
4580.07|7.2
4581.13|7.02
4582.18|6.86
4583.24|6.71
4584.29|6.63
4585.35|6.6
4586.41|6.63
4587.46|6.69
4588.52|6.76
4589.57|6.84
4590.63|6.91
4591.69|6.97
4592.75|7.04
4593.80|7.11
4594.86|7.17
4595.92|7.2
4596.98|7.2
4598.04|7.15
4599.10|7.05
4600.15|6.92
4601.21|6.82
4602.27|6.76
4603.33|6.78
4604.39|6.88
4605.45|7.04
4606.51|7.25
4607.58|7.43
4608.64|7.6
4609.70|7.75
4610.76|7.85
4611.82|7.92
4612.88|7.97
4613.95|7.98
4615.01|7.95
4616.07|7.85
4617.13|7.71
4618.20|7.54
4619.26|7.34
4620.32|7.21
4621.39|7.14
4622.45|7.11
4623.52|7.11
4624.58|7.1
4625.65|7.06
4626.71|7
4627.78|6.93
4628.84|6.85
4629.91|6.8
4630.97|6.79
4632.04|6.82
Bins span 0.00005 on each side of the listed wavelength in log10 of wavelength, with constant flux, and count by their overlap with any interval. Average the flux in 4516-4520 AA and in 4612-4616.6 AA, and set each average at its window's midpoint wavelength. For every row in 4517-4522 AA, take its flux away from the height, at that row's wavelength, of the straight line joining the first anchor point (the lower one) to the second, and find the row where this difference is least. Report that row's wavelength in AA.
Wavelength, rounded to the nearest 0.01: 4517.23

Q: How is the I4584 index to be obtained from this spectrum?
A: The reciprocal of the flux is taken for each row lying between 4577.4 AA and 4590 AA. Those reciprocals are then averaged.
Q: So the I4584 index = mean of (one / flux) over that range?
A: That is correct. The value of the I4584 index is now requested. 0.145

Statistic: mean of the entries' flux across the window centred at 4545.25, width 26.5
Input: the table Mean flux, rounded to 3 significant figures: 6.91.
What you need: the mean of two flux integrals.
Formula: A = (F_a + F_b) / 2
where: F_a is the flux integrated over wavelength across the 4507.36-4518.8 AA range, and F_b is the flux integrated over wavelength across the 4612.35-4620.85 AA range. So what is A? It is 74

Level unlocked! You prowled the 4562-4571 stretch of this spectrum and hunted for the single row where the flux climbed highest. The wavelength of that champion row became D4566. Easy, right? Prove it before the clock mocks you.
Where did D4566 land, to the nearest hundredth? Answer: 4570.59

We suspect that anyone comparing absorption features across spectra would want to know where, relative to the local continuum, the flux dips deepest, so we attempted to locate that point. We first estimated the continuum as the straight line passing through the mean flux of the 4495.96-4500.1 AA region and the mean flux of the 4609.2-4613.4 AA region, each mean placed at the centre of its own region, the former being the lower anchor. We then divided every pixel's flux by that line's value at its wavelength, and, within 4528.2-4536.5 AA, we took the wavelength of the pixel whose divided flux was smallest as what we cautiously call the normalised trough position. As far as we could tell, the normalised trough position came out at 4531.82 AA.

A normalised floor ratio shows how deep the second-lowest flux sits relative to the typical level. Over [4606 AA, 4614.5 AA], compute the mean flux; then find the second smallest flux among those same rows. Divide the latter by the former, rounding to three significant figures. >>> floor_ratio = 0.963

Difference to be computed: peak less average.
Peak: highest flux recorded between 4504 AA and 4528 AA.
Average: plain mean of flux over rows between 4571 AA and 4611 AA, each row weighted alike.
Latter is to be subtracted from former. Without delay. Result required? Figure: 0.79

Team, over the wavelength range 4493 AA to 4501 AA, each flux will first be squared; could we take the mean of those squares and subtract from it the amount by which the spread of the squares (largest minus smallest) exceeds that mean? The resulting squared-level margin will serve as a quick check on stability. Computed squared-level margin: 87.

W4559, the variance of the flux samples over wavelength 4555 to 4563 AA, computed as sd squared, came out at 0.01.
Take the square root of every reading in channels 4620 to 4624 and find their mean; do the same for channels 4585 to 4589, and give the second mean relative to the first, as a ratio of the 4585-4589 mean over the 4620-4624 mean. 0.97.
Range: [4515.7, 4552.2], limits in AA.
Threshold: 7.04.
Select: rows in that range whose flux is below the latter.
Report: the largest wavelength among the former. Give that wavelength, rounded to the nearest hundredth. 4551.69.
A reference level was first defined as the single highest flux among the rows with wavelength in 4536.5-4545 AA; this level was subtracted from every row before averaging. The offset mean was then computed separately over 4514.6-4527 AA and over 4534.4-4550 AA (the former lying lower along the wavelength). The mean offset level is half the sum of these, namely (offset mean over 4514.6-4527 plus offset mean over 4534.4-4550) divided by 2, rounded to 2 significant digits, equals -0.81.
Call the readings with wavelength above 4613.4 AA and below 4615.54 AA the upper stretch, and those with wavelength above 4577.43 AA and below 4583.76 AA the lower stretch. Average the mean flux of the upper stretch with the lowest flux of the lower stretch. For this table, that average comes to 7.3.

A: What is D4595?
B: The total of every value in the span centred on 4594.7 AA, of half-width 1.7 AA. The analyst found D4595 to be 21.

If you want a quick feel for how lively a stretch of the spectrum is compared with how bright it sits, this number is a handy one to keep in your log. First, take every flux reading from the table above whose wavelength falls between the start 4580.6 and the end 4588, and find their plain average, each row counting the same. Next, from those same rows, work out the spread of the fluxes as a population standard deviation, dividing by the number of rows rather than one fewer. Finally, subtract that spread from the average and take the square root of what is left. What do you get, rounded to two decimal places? 2.57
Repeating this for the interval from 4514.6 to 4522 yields 2.46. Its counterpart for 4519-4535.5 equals 2.48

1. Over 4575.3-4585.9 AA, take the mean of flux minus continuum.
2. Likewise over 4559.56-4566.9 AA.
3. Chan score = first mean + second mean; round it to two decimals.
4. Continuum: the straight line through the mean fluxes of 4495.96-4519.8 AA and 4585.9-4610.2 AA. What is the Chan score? -0.65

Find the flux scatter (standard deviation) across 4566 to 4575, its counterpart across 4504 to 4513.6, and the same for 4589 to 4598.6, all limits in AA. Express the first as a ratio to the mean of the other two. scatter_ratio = 2.3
